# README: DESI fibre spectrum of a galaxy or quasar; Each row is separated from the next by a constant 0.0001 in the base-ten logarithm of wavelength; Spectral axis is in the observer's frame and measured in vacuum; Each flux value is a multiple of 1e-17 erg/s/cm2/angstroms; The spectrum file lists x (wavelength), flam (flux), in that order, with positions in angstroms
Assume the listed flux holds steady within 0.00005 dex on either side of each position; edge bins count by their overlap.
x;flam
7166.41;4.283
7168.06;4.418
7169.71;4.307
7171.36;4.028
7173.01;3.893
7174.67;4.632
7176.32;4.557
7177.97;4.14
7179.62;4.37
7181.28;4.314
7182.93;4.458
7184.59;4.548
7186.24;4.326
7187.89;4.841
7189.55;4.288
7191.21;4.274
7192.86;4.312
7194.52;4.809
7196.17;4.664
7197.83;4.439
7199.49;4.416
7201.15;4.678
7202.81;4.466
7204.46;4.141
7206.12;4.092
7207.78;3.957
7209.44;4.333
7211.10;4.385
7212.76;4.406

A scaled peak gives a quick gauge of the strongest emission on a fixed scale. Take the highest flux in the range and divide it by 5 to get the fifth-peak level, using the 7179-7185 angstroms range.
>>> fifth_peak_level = 0.910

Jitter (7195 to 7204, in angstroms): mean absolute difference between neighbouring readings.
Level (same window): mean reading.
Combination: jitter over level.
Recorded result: 0.040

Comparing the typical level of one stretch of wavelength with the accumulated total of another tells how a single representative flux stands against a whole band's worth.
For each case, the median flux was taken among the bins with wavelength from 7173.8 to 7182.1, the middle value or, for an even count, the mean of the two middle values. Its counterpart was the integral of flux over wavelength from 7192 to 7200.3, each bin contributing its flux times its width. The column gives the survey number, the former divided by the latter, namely 0.116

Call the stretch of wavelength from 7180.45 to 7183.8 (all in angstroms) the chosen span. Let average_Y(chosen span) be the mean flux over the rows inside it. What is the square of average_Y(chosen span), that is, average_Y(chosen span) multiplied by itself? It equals 19.2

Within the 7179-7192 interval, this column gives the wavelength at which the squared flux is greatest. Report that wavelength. 7187.89 angstroms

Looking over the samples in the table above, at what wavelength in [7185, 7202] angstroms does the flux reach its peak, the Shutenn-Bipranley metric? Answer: 7187.89 angstroms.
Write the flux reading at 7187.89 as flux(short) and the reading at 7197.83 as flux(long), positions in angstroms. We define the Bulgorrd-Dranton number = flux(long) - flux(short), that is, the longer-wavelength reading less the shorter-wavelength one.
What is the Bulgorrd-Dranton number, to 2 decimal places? -0.40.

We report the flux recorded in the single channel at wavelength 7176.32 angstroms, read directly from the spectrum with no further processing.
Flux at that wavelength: 4.557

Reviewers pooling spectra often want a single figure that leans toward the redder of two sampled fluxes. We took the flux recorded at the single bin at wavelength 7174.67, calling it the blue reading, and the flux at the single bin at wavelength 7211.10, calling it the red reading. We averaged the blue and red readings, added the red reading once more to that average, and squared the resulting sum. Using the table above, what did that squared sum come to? 79.1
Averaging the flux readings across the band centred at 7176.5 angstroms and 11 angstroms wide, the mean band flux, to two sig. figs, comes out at 4.3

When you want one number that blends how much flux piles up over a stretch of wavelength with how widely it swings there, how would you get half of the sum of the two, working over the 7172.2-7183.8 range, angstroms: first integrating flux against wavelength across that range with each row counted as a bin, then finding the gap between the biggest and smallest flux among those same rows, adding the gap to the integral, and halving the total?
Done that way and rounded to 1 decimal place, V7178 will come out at 25.5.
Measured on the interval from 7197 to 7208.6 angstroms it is 25.4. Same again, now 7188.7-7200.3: 26.1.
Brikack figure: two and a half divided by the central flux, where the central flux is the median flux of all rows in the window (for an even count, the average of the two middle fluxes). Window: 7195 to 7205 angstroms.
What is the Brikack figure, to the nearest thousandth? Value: 0.561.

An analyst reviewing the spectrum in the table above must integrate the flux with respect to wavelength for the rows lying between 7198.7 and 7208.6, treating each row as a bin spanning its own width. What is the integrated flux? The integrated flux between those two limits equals 43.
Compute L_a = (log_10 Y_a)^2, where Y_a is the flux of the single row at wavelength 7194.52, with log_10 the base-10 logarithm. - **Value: 0.47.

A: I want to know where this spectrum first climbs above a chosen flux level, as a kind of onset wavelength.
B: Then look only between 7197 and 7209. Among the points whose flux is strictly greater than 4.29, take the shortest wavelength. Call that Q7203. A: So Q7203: 7197.83 angstroms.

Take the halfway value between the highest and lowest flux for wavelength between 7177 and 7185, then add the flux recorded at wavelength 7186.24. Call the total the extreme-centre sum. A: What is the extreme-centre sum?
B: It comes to 8.67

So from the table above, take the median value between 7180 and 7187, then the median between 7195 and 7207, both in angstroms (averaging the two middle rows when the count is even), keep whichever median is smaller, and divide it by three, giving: 1.46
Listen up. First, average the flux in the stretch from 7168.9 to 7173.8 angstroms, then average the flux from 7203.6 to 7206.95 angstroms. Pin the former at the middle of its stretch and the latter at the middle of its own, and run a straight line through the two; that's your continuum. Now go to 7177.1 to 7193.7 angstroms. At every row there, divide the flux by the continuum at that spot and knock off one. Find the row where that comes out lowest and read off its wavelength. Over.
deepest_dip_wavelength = 7177.97 angstroms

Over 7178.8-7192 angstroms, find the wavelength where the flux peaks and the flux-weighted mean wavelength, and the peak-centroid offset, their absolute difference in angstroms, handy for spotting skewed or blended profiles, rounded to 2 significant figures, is 2.5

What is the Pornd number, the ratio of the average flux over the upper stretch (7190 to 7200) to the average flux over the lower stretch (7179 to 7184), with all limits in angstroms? 1.02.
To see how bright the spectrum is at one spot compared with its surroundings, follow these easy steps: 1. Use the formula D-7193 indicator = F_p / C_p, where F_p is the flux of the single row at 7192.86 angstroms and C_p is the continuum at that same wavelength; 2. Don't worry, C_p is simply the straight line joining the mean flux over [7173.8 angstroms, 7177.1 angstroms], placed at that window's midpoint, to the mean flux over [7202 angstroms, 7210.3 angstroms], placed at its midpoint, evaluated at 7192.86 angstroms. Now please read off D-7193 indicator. 0.99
